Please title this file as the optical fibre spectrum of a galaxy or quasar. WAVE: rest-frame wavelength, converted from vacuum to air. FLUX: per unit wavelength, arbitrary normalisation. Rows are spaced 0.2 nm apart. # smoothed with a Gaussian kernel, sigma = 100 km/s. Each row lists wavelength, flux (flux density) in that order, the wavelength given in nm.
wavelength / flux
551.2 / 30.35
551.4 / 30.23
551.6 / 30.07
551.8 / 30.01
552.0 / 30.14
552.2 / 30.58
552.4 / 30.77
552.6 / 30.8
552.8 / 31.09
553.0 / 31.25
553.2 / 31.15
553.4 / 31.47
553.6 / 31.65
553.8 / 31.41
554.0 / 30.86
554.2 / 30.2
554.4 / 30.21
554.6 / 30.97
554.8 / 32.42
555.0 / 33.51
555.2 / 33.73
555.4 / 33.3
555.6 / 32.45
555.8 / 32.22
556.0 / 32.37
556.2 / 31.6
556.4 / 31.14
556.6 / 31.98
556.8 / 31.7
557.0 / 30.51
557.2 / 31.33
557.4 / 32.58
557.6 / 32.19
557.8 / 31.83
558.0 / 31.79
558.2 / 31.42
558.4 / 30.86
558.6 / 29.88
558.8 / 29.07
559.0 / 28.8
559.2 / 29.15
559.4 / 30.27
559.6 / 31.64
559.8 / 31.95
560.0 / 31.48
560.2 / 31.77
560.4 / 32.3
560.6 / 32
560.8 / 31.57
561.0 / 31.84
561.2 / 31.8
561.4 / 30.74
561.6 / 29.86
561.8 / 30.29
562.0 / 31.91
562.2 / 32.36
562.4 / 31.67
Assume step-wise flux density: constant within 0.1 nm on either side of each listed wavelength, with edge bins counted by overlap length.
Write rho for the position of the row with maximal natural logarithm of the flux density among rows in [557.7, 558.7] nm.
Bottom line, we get 557.8 nm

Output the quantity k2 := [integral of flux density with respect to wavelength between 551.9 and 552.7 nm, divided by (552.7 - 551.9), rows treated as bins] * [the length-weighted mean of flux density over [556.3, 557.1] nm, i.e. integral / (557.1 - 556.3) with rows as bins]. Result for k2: 958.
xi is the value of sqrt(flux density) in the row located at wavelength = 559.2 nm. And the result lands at 5.40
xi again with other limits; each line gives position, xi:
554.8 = 5.69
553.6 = 5.63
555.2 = 5.81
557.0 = 5.52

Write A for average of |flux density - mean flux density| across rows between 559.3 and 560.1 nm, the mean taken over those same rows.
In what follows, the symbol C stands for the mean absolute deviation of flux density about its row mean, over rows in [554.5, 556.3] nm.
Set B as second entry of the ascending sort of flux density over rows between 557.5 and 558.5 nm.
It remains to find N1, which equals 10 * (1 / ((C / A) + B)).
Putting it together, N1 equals 0.306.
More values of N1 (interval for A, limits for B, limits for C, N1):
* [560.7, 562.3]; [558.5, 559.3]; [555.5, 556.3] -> 0.340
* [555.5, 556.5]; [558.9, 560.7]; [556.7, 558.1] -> 0.332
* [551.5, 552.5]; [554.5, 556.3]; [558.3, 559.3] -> 0.295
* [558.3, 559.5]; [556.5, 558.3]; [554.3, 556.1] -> 0.307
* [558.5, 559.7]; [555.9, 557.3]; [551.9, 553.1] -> 0.318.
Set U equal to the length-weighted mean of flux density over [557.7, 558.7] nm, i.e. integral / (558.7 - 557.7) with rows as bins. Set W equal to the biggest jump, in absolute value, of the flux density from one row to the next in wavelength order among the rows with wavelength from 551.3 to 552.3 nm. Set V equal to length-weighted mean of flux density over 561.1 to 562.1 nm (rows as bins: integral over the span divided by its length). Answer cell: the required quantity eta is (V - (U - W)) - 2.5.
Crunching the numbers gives -2.30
